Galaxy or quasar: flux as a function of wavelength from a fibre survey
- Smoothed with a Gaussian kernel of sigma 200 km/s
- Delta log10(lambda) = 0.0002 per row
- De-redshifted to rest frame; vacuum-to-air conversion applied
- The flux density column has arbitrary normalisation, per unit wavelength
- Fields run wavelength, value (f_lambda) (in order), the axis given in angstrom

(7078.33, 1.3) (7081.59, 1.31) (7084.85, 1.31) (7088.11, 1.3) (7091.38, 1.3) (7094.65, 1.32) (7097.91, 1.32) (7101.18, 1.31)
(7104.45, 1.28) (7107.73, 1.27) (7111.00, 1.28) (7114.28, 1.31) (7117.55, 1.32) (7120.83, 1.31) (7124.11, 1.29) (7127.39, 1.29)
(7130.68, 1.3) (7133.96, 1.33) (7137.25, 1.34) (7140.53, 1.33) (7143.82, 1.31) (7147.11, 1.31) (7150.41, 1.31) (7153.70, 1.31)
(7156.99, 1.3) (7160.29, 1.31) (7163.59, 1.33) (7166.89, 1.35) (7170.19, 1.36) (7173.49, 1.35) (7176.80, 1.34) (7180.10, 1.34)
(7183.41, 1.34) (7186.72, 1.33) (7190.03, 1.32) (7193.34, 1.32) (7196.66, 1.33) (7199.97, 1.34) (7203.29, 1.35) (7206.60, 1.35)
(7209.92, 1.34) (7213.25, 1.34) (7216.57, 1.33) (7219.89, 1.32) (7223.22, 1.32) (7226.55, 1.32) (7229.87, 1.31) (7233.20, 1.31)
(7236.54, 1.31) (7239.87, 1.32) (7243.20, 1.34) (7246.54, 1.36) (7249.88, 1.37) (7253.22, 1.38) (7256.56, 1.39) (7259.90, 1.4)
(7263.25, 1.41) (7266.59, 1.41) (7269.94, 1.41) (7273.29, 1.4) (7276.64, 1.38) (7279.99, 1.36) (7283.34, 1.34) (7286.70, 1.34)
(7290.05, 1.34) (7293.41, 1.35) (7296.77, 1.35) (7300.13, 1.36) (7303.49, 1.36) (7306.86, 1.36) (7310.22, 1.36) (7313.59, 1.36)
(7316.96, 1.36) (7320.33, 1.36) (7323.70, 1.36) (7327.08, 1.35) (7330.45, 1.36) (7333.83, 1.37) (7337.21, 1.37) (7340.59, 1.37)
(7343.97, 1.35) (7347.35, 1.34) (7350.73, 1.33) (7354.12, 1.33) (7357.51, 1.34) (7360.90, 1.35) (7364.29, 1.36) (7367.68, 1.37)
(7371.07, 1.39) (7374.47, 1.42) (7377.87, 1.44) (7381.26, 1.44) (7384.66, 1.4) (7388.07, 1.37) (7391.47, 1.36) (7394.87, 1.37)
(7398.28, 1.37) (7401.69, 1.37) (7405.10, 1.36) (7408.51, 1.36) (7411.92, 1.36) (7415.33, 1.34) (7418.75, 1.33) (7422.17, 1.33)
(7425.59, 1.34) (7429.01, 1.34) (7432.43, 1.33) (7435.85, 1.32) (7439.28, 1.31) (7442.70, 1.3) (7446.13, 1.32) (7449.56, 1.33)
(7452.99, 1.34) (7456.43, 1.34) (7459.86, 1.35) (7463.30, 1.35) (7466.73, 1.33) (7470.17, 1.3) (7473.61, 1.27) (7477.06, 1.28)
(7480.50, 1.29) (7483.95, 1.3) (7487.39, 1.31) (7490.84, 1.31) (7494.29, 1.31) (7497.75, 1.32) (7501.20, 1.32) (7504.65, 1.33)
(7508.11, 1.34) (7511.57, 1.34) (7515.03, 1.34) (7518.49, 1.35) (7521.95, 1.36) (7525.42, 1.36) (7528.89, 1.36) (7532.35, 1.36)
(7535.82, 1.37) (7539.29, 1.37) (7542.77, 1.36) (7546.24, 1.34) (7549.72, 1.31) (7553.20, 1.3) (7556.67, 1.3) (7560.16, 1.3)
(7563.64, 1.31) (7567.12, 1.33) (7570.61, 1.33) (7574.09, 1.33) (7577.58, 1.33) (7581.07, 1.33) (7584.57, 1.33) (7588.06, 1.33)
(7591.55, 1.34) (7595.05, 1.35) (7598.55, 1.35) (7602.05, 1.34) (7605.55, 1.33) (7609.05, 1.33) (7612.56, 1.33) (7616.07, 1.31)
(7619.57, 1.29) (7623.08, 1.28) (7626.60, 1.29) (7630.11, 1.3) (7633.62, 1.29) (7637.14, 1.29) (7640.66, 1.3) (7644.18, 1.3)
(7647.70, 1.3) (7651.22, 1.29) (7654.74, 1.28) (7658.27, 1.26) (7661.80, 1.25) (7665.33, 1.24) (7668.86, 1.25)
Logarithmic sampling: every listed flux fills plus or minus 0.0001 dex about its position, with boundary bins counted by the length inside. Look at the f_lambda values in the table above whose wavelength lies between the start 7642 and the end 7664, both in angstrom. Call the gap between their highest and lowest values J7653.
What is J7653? 0.050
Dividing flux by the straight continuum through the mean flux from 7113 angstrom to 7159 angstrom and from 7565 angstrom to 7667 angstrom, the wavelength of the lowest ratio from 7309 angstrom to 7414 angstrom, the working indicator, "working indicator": 7350.73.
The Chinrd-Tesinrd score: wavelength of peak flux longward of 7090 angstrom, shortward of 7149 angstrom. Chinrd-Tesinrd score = 7137.25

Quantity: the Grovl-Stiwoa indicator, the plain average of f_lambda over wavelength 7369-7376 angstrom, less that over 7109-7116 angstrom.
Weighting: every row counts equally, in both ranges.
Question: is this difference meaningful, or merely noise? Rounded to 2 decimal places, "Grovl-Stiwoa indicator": 0.11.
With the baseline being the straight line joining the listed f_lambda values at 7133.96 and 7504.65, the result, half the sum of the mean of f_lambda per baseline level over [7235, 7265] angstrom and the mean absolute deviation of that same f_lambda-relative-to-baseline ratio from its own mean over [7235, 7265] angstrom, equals 0.524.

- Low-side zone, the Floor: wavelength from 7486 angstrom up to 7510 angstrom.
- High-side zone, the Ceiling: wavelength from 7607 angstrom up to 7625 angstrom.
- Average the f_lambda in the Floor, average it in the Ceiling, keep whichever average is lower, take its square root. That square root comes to 1.14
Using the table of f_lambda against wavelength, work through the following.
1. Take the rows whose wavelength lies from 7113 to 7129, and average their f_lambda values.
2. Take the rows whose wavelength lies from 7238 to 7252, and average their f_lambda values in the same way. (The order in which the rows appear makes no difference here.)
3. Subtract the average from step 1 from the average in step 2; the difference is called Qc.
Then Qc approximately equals 0.044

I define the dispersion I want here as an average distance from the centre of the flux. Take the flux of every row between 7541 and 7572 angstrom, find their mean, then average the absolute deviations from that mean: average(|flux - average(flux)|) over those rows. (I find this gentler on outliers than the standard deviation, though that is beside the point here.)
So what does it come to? 0.018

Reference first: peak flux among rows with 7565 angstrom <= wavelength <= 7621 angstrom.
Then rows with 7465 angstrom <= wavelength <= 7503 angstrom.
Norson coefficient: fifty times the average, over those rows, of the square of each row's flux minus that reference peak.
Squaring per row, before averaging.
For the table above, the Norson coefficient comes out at 0.12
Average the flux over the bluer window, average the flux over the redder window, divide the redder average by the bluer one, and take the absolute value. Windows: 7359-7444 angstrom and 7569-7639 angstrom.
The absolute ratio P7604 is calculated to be 0.97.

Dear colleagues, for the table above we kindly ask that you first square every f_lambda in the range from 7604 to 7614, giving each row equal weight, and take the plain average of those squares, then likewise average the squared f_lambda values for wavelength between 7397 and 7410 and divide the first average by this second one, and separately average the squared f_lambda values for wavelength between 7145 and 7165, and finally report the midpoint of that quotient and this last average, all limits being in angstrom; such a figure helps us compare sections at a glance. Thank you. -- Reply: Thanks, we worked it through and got 1.33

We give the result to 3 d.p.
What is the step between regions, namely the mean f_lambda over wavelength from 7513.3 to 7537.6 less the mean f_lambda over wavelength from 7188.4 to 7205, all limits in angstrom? 0.025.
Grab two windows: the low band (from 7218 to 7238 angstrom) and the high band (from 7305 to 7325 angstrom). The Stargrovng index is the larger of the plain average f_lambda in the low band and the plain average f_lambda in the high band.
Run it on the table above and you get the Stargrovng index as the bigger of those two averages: 1.36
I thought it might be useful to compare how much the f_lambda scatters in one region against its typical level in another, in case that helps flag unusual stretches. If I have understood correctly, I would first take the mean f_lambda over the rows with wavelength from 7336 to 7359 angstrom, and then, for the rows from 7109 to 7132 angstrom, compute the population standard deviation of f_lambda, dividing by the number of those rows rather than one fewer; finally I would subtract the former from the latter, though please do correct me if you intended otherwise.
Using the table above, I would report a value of -1.33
